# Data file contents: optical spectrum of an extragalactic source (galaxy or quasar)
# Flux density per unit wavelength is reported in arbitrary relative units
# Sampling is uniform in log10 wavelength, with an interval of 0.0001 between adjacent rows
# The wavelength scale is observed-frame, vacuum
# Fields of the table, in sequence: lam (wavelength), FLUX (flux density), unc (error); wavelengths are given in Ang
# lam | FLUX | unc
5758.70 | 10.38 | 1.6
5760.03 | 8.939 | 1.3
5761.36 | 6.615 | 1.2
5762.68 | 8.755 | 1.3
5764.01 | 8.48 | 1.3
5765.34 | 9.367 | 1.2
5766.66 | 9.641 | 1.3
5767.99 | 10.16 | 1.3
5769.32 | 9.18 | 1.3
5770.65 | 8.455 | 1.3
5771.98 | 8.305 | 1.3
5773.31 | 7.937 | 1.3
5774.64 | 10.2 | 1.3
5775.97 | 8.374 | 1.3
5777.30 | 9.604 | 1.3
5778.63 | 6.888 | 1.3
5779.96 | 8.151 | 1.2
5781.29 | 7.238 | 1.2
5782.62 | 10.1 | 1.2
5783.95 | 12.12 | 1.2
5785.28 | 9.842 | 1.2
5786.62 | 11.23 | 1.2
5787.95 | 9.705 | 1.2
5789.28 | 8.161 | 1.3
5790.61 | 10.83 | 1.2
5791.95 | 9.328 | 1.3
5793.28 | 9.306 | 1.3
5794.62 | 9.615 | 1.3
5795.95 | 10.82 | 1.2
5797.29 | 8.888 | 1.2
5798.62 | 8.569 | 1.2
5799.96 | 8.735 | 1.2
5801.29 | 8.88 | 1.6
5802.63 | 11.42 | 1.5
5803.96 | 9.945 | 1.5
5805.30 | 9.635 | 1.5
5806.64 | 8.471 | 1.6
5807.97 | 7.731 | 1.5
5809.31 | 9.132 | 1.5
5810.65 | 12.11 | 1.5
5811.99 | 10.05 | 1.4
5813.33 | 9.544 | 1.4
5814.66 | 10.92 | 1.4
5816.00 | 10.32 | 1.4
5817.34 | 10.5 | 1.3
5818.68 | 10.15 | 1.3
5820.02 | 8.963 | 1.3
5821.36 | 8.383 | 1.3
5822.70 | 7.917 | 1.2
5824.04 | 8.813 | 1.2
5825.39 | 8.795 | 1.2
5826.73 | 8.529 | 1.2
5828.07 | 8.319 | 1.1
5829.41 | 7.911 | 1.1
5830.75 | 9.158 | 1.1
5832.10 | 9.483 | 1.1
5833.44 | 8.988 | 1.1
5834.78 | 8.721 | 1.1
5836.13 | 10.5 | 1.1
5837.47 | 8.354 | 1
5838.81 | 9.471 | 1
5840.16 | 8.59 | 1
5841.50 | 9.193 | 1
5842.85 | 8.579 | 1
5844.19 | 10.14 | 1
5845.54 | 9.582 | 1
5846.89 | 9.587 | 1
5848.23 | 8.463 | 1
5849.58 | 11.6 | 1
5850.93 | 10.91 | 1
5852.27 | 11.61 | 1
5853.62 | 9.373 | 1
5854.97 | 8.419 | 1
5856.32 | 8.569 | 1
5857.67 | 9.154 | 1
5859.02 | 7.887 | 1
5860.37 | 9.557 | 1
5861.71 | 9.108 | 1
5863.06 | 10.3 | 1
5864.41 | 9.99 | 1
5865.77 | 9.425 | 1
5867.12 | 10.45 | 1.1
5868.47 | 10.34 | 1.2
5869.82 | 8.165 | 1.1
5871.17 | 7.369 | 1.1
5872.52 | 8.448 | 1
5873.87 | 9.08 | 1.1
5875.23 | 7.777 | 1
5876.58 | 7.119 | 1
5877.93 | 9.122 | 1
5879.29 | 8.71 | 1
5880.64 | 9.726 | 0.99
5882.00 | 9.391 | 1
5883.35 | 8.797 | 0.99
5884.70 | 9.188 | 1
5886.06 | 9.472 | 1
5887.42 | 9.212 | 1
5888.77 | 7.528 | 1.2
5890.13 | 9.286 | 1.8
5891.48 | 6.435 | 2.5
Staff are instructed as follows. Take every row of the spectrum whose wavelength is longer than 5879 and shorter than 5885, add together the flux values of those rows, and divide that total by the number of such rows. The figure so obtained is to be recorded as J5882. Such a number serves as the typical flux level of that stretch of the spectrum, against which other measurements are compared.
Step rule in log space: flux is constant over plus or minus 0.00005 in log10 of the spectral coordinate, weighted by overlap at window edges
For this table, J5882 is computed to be 9.2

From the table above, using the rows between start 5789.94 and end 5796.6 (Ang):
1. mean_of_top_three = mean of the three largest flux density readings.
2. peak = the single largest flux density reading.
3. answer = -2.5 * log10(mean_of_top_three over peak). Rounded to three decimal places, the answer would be 0.042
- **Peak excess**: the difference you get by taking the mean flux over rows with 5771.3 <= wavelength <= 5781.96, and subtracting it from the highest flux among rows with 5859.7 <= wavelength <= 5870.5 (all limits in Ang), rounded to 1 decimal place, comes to 2.1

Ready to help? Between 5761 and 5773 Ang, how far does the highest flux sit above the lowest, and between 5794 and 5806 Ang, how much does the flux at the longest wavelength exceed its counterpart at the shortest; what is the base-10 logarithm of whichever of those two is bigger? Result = 0.55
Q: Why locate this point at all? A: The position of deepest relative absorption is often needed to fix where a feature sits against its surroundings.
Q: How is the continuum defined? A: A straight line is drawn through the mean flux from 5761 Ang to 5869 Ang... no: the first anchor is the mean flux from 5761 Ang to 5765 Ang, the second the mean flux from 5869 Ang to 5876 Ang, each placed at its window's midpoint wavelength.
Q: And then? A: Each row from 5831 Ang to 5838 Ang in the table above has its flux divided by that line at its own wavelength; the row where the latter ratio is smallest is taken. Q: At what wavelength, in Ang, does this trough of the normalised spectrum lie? 5837.47 Ang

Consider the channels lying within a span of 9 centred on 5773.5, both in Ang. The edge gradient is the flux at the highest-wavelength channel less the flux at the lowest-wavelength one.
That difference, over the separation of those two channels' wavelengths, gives 0.05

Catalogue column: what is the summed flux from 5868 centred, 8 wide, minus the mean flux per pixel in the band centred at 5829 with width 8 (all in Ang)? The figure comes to 47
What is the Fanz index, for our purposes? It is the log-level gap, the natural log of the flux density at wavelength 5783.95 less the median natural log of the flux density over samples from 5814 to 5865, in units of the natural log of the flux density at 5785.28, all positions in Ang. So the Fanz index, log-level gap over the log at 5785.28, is 0.12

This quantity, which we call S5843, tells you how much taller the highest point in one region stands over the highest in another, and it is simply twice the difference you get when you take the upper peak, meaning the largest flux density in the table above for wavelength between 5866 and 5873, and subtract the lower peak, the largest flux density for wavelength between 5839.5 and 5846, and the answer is 0.6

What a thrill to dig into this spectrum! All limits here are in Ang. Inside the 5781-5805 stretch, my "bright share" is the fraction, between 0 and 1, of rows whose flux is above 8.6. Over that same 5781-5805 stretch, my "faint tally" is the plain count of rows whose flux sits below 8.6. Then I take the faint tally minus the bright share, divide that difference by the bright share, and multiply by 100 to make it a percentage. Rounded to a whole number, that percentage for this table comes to 260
